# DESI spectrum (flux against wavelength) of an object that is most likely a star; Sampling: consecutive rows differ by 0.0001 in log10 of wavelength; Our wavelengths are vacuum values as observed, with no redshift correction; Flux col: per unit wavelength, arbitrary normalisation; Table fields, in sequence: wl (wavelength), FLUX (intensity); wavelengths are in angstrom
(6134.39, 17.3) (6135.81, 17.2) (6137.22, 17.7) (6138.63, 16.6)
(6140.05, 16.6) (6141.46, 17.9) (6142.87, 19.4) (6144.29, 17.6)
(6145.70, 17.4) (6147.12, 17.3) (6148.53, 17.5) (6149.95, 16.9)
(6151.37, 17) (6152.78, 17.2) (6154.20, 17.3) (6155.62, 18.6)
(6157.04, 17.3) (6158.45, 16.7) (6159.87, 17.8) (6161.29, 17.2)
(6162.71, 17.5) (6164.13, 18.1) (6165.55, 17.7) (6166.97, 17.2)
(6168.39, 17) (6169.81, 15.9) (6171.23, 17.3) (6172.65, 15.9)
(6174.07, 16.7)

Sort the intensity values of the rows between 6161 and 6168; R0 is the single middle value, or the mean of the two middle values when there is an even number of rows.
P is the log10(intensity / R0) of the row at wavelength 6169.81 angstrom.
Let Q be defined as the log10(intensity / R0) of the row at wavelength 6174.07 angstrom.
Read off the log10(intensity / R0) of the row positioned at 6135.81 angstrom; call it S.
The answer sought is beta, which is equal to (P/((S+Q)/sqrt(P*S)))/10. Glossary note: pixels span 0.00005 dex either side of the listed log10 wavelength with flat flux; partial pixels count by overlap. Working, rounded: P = -0.042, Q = -0.020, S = -0.0075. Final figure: 0.0026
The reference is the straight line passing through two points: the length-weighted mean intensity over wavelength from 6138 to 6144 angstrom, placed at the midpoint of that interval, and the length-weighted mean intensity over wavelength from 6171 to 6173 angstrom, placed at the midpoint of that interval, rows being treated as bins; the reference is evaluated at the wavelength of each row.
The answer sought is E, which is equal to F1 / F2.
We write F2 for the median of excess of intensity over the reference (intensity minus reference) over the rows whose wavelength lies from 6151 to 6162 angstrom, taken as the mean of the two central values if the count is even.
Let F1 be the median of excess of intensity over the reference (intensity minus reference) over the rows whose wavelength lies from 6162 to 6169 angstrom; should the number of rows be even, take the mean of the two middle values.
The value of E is 3.6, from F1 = 0.6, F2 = 0.17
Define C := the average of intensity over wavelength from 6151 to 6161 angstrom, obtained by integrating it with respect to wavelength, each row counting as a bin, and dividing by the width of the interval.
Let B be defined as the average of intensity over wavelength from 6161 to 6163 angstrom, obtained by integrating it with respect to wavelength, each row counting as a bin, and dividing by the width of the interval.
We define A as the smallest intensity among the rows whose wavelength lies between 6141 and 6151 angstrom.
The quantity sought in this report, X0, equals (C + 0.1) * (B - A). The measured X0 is 8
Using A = 16.9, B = 17.3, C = 17.4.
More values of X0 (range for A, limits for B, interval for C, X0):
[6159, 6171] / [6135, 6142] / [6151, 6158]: 22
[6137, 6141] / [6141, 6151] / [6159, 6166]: 19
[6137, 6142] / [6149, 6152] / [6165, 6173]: 6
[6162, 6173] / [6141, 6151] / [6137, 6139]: 31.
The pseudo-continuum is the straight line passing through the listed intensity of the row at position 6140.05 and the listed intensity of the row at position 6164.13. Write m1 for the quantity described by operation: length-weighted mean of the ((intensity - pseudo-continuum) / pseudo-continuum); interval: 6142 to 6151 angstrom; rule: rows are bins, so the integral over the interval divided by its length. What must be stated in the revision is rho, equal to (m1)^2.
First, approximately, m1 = 0.039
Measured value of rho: 0.0015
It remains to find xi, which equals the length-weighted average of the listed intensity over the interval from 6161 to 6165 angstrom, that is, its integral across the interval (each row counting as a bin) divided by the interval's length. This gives 17.6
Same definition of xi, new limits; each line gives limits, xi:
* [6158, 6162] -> 17.3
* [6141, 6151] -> 17.7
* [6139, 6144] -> 17.8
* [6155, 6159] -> 17.6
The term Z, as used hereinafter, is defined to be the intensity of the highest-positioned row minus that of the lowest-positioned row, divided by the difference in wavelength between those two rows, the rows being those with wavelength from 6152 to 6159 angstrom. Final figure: -0.09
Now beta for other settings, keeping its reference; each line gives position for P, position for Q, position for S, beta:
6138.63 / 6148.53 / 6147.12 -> 0.0049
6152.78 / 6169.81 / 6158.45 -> 0.0001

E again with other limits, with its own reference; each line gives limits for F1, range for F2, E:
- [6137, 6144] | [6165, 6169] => -0.1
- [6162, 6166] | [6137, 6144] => -16.5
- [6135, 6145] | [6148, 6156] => -1.1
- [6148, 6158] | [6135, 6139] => -0.2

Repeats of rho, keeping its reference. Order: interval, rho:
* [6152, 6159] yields 0.0001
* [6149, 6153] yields 0.0002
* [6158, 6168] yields 0.0010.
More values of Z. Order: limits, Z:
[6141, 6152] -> -0.09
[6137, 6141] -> -0.39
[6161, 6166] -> 0.12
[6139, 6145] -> 0.24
